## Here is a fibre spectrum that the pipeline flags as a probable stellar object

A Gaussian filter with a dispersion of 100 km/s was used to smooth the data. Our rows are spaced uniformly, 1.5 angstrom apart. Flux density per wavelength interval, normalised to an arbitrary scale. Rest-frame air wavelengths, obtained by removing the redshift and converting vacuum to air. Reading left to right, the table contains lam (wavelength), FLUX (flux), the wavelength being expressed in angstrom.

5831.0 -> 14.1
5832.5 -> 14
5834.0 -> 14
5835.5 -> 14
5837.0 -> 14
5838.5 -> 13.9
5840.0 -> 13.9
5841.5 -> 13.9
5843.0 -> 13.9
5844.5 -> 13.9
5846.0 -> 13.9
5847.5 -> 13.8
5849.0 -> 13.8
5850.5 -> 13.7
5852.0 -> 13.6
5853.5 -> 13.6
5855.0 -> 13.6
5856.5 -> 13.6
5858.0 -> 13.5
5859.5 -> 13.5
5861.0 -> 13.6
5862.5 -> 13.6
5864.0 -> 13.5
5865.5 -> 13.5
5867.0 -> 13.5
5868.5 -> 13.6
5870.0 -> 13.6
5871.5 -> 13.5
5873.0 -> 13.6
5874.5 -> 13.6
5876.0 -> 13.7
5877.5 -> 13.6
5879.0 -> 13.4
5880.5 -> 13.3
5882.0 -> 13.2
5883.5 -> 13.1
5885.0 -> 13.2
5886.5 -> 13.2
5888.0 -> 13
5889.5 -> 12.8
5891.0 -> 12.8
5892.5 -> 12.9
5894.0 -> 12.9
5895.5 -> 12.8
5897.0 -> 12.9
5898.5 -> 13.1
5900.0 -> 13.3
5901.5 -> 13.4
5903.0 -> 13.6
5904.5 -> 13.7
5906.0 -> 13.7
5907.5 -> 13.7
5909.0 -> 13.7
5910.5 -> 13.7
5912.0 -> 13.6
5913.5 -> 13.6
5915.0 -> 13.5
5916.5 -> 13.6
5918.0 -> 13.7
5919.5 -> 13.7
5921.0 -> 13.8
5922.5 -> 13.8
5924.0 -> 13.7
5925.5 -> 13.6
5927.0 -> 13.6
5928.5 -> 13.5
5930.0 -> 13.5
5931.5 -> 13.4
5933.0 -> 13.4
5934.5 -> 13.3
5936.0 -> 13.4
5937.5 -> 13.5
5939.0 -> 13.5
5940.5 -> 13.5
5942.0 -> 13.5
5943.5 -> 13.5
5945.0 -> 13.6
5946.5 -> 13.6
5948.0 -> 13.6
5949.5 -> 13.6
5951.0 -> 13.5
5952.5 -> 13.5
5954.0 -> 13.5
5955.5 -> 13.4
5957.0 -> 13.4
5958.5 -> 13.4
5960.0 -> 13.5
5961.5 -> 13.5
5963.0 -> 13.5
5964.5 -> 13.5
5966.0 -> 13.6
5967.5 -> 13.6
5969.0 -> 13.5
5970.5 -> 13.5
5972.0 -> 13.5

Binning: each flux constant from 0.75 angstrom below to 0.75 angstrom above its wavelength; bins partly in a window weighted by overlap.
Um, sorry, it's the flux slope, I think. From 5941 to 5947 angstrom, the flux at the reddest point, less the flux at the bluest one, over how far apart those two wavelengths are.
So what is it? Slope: 0.022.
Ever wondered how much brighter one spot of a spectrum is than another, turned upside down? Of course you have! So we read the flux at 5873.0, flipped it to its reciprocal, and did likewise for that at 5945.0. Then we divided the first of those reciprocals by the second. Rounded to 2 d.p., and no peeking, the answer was 1.00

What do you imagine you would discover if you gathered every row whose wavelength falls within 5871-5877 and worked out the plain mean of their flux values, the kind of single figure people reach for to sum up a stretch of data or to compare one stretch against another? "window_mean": 13.60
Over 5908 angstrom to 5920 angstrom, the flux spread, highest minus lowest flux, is 0.20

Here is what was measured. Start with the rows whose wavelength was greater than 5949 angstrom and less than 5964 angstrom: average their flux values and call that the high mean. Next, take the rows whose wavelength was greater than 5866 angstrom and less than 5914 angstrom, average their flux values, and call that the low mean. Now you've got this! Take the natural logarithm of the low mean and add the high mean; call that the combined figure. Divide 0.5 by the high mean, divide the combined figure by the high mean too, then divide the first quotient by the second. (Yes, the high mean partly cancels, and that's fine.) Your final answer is 0.0311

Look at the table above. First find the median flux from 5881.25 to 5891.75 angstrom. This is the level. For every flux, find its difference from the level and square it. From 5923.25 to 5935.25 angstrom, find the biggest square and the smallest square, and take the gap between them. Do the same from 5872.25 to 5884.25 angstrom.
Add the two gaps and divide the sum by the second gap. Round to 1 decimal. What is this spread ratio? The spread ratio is 1.9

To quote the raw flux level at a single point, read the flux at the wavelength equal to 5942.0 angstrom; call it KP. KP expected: 13.5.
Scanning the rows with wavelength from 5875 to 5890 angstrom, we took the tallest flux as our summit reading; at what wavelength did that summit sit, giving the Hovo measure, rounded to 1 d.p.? 5876.0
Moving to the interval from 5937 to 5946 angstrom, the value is 5945.0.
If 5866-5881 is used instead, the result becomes 5876.0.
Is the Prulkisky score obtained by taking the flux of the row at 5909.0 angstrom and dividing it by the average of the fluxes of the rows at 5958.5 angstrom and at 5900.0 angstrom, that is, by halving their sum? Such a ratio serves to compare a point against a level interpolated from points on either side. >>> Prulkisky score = 1.026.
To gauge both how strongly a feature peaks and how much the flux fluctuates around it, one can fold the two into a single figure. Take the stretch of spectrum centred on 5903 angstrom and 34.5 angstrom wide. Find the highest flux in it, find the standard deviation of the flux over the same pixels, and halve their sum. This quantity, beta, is 7.03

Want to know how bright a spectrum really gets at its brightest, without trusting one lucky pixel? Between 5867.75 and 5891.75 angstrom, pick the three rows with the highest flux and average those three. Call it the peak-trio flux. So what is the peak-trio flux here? 13.6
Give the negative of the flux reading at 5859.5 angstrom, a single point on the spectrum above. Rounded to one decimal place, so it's -13.5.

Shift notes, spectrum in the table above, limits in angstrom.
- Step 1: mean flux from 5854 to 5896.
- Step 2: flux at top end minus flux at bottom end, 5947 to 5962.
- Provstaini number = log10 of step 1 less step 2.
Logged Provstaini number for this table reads 1.13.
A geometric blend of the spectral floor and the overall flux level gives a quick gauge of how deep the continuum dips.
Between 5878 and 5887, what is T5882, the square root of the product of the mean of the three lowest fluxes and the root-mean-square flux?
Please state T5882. 13.2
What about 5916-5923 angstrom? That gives 13.7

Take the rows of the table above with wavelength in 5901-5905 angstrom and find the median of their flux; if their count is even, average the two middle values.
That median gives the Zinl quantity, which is 13.6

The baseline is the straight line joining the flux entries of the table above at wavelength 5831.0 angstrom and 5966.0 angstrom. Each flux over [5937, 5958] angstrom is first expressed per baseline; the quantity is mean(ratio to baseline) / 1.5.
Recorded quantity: 0.659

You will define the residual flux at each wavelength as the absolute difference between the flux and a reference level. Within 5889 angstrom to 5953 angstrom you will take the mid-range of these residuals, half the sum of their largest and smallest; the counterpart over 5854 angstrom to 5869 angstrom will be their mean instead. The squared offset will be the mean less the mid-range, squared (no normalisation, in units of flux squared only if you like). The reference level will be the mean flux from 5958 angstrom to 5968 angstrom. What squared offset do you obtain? 0.099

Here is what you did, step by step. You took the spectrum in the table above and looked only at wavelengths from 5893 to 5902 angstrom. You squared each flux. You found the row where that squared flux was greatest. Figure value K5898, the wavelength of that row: 5901.5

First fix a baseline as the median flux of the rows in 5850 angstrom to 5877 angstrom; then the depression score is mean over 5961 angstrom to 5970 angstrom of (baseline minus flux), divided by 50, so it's 0.0013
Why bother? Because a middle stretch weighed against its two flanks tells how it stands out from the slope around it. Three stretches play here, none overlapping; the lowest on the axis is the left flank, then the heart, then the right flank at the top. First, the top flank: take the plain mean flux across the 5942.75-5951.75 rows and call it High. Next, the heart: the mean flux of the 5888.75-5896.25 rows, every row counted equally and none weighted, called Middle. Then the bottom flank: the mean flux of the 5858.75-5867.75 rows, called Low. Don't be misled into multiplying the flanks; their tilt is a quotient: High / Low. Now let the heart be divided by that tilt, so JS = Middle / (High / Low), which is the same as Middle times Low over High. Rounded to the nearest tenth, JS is 12.8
